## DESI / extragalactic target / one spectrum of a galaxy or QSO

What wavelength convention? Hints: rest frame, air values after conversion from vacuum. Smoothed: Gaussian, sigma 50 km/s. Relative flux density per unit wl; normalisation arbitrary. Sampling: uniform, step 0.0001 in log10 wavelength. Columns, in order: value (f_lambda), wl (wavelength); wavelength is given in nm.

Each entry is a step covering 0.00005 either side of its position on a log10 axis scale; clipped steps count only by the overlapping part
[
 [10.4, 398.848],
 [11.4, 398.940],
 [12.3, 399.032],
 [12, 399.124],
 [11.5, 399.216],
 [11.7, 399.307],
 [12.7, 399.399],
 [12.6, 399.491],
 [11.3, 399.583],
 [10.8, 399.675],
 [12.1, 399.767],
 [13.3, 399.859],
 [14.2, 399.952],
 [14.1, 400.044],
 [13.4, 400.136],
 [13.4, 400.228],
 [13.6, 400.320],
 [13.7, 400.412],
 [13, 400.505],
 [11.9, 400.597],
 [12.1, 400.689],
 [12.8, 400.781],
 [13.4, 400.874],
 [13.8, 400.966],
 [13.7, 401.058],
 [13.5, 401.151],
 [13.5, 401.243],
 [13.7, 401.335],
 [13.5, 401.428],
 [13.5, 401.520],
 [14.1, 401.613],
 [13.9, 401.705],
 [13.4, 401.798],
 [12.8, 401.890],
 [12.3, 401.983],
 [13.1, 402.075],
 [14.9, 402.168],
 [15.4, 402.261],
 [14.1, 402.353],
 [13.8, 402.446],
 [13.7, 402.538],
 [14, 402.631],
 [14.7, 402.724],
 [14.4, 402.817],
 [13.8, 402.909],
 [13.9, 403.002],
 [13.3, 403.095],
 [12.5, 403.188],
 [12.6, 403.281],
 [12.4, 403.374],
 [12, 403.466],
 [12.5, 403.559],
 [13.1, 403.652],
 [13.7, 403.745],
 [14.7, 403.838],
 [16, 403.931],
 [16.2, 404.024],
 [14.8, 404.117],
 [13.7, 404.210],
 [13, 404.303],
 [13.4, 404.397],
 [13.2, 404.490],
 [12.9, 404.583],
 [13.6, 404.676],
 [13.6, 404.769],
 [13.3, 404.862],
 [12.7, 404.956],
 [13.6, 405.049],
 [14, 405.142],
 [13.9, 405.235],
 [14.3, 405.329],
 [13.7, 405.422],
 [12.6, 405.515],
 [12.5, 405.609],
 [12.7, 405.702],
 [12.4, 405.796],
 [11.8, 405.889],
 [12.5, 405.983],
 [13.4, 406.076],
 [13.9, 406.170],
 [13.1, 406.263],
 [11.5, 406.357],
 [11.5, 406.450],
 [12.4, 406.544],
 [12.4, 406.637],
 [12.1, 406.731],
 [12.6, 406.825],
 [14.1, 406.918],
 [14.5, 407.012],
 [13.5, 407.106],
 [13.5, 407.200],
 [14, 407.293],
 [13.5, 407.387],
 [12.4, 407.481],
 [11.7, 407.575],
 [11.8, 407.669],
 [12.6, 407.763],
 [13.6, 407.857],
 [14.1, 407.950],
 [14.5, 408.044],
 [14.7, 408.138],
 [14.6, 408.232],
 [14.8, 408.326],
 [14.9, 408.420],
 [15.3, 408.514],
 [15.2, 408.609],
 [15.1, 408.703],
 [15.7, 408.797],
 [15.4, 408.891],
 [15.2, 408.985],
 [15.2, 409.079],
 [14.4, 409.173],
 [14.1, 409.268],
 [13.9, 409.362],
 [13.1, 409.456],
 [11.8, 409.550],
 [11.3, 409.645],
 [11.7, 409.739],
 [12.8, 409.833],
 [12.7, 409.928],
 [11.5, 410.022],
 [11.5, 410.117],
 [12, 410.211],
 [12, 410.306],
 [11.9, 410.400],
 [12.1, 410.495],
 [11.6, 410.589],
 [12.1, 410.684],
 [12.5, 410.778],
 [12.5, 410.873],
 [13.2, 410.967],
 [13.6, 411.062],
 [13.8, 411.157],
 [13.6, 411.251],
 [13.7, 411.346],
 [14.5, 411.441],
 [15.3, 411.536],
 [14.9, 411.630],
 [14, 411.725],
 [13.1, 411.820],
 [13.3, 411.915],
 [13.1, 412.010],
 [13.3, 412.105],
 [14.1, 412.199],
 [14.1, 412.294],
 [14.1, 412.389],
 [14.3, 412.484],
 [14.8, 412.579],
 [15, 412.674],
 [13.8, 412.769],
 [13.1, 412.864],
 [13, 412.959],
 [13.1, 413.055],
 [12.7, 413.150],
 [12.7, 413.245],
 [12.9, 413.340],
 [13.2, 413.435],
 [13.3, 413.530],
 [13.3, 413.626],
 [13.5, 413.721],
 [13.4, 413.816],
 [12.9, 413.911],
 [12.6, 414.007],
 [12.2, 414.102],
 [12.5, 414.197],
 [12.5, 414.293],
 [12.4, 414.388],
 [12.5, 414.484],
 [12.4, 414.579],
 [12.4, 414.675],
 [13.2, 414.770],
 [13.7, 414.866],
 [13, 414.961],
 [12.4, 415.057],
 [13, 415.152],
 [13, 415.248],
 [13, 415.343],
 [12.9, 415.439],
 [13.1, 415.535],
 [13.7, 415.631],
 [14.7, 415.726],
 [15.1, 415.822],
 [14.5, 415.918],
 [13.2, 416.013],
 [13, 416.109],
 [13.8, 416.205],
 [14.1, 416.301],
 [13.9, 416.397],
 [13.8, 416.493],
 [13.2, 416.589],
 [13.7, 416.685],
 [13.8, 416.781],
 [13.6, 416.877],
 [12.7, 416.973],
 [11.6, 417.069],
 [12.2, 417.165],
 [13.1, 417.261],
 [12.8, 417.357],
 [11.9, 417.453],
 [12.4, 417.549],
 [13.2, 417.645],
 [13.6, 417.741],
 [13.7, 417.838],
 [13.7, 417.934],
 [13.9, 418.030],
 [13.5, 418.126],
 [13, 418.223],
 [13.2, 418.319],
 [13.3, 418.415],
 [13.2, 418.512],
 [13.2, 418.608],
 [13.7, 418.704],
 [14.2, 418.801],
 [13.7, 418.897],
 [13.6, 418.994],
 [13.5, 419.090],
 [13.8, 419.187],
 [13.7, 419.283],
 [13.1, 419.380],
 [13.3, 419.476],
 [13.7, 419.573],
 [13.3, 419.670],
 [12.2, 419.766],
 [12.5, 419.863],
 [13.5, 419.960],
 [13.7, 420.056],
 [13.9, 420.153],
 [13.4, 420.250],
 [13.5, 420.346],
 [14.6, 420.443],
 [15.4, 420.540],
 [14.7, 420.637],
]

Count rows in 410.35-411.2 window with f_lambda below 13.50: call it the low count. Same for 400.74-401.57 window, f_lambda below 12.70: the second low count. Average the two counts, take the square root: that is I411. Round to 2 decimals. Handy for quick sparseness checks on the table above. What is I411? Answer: 1.87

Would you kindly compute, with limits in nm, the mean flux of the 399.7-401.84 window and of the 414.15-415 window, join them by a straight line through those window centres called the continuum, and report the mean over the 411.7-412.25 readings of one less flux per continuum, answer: -0.05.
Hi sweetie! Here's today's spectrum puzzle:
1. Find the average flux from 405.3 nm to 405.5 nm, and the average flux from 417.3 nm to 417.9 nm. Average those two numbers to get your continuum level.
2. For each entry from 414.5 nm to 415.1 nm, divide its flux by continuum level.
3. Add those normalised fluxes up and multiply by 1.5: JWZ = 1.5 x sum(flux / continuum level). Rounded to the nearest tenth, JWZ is 8.6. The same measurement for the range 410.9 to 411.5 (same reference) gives 9.2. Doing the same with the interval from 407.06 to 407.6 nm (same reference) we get 8.8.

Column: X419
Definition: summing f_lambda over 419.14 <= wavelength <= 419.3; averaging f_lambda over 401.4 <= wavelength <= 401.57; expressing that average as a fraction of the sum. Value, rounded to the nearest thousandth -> 0.491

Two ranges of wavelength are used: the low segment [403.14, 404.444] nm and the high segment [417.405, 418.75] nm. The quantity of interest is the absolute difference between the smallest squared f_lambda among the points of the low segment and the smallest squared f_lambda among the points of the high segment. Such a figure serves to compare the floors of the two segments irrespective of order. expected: 2.4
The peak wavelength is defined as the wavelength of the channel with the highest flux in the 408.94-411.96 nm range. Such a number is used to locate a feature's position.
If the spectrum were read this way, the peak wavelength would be 411.536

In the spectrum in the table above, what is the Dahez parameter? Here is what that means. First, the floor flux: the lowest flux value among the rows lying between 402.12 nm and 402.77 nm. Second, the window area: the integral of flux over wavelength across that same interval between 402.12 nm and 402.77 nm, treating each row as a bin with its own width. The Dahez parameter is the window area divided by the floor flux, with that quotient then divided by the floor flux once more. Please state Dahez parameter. 0.050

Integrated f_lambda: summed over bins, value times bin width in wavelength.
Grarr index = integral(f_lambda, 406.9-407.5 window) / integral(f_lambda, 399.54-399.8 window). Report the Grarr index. 2.8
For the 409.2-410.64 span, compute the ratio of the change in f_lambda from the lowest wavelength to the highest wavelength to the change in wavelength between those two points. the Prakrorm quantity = -1.9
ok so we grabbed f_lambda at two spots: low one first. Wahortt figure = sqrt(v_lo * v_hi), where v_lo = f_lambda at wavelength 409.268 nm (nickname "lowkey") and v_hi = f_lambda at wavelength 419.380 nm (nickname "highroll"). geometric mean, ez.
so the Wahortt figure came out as 13.6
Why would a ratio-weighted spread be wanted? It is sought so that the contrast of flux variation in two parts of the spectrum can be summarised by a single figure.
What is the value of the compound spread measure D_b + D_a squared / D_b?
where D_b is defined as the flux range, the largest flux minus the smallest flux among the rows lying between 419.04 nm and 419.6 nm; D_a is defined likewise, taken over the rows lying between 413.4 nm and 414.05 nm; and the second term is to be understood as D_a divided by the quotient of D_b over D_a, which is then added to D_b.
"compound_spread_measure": 1.9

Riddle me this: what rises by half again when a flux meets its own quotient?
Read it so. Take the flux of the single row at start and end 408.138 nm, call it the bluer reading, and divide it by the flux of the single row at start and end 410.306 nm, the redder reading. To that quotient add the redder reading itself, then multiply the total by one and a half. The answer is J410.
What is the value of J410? 19.8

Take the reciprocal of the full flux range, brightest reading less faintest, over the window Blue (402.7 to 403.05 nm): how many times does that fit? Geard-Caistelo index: 1.1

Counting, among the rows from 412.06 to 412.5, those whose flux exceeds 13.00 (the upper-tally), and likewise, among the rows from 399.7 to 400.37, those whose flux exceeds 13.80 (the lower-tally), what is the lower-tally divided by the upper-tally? 0.40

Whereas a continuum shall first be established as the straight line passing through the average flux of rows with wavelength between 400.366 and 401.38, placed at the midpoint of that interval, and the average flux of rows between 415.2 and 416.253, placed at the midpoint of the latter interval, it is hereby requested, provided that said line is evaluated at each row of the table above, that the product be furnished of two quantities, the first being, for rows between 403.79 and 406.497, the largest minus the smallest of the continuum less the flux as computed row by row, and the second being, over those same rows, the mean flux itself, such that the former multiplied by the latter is 64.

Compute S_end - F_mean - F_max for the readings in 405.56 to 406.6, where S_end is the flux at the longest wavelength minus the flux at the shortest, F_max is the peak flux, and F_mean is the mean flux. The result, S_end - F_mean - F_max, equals -26.5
